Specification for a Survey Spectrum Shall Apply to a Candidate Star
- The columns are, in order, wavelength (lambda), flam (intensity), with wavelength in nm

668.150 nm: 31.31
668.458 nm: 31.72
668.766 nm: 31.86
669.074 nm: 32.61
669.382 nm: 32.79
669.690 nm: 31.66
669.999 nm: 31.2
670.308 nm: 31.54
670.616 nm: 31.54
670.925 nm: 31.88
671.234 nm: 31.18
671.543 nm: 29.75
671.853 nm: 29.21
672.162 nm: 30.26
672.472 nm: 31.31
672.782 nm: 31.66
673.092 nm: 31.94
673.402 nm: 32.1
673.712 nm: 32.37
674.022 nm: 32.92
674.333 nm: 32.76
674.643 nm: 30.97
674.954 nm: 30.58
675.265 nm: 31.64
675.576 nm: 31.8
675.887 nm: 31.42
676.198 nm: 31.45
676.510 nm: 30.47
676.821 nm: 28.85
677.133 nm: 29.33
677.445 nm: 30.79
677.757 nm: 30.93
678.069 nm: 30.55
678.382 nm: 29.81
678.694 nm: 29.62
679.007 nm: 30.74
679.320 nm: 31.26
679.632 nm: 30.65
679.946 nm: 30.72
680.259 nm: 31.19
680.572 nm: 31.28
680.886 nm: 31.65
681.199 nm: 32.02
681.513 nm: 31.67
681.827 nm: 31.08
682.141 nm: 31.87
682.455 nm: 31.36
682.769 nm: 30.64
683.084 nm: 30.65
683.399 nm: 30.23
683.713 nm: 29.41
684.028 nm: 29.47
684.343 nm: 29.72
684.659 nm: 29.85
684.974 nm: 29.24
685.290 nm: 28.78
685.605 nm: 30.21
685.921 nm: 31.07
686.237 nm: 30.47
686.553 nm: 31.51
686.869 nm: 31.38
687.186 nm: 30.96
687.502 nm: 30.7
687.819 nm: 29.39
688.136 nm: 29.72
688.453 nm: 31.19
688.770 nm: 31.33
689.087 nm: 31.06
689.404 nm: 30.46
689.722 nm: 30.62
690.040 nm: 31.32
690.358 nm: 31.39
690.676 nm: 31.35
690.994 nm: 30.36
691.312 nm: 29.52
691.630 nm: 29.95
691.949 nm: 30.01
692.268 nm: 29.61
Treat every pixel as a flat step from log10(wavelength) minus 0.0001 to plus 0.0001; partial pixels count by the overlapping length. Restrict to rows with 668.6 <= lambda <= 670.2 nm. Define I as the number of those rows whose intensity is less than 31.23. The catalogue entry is 1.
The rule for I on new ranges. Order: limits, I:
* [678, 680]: 6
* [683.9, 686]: 7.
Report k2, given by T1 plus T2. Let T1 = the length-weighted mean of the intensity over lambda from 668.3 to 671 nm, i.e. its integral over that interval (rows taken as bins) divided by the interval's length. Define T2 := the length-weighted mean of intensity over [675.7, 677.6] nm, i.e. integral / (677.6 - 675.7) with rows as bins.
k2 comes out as 62.28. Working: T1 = 31.9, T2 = 30.4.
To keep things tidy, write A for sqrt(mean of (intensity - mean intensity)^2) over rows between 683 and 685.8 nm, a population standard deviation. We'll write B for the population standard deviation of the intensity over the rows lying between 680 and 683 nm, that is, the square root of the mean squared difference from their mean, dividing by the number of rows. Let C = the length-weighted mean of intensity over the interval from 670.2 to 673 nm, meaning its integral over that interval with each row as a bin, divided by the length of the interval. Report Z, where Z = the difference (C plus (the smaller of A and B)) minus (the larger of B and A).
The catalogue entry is 30.8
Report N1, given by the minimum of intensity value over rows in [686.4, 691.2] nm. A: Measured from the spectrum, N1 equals 29.39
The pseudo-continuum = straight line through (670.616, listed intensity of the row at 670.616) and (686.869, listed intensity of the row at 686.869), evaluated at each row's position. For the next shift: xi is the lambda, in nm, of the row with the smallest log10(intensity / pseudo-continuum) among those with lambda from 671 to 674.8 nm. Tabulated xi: 671.853 nm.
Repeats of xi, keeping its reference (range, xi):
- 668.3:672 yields 671.853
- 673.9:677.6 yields 676.821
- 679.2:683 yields 679.632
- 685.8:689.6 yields 687.819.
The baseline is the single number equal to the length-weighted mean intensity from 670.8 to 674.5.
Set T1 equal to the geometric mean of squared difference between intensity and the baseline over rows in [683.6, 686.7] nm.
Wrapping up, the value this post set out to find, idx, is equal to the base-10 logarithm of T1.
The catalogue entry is 0.1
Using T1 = 1.15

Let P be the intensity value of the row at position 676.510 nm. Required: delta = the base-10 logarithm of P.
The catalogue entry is 1.48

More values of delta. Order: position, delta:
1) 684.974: 1.47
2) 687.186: 1.49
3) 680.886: 1.50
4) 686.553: 1.50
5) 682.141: 1.50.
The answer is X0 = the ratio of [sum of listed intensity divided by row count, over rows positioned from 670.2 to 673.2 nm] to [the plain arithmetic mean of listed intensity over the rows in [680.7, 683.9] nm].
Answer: 1.00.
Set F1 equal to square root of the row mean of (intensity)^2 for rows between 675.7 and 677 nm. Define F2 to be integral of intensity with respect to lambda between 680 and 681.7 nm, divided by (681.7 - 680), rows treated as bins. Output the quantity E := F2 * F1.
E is 963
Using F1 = 30.6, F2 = 31.5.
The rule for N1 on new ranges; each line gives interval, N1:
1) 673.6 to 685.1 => 28.85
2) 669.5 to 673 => 29.21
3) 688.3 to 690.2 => 30.46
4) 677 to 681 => 29.33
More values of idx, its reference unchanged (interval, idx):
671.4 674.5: -0.2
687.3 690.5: -0.8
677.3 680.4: -0.4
